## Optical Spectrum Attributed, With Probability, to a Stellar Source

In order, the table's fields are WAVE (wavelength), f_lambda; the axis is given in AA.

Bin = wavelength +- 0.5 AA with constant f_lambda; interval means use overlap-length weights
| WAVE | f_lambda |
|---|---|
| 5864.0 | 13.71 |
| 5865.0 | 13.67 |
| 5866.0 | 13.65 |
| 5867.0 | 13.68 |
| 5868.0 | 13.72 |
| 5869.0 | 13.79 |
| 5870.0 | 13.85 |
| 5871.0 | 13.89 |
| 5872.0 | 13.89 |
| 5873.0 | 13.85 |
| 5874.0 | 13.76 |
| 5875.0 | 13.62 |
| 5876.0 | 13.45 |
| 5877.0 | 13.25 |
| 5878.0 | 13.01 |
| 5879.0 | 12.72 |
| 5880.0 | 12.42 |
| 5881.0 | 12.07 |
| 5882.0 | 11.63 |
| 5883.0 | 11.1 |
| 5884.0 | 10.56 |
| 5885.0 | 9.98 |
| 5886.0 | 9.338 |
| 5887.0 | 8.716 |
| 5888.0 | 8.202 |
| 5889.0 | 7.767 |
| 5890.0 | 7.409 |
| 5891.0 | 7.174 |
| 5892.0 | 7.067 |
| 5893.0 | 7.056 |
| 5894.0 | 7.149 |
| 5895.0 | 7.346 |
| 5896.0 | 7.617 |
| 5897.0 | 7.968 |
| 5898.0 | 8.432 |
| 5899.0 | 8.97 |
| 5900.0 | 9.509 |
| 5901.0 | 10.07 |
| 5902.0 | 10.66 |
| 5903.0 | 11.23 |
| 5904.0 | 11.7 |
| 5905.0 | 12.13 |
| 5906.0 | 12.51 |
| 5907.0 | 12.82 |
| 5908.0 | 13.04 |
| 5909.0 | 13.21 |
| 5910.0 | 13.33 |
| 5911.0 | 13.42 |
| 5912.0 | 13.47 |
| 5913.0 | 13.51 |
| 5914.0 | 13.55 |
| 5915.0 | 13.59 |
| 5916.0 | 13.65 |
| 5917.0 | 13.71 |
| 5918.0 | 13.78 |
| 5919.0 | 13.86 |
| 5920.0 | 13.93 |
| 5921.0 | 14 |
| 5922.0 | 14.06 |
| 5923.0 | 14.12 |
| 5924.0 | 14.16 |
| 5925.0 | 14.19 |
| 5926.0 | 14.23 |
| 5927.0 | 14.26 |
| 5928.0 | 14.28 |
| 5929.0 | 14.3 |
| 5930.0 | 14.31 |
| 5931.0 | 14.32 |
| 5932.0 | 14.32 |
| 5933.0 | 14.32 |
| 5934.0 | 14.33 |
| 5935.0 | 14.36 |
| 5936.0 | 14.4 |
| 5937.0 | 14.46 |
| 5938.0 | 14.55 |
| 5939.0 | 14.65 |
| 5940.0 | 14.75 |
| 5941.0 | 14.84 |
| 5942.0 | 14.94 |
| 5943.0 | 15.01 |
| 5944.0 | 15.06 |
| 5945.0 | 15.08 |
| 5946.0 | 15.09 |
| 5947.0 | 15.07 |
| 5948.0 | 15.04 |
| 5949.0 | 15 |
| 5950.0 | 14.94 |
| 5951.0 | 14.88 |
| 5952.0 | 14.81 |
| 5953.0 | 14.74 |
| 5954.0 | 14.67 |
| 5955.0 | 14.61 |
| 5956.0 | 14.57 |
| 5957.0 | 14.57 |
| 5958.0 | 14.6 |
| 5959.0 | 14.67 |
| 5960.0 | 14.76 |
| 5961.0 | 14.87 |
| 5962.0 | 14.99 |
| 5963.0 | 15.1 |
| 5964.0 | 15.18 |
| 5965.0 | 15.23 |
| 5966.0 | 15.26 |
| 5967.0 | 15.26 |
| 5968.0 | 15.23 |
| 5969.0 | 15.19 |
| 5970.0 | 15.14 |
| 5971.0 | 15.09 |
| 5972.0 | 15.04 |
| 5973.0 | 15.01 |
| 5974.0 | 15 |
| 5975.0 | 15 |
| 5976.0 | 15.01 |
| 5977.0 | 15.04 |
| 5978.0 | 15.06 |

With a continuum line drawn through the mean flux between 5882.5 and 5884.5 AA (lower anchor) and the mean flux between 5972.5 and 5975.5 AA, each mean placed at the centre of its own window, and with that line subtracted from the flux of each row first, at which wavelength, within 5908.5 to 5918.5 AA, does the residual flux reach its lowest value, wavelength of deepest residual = 5909.0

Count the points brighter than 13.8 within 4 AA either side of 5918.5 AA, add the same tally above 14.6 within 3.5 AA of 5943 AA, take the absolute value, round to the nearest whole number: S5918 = 11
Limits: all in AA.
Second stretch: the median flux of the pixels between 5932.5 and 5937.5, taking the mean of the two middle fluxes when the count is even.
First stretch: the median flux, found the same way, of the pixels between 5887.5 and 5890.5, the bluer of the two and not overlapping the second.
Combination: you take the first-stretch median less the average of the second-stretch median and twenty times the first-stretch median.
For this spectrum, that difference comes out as -77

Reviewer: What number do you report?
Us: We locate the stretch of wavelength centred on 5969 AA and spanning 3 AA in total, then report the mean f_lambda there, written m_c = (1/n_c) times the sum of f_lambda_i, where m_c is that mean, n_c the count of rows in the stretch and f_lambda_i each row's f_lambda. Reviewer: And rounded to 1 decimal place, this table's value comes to 15.2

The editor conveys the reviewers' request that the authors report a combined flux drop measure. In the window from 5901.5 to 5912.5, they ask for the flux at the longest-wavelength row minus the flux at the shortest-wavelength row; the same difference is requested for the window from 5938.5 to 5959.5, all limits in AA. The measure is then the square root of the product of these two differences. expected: 0.2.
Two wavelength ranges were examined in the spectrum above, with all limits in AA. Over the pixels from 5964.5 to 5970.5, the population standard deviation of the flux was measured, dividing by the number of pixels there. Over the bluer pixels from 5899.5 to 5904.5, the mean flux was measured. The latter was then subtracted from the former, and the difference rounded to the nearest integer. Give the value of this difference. -11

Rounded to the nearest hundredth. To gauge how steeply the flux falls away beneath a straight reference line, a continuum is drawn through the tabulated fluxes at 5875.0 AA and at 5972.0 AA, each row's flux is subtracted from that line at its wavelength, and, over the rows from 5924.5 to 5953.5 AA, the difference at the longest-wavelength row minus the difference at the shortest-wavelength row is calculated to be -0.14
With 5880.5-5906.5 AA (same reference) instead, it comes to -0.07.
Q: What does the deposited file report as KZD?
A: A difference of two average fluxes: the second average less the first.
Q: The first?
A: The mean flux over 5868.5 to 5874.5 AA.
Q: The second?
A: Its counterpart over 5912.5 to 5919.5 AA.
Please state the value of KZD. -0.17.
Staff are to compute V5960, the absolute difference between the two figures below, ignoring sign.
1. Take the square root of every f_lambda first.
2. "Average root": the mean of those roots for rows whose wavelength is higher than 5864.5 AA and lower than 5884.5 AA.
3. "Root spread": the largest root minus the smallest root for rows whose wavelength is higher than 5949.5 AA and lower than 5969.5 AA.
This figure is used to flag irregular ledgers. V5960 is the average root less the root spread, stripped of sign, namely 3.5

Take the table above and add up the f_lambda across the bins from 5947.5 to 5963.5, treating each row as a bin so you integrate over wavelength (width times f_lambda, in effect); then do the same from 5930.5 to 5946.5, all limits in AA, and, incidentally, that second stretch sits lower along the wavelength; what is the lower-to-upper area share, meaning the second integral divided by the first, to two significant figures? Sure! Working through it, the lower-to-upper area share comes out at 0.99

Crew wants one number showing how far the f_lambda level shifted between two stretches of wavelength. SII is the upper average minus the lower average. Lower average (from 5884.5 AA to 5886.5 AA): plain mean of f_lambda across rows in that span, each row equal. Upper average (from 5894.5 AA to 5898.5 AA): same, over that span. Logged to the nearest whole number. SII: -2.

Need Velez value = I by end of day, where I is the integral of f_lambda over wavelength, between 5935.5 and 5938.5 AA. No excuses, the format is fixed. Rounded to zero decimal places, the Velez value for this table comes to 43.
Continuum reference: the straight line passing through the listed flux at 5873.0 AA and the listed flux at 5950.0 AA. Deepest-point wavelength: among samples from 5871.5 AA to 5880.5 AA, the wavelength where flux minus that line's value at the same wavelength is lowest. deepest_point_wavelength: 5880.0 AA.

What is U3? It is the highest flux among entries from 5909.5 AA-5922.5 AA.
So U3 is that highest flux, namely 14.06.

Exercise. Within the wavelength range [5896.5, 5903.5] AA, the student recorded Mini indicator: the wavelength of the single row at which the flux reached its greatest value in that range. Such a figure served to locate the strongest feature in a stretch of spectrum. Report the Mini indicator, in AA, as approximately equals 5903.0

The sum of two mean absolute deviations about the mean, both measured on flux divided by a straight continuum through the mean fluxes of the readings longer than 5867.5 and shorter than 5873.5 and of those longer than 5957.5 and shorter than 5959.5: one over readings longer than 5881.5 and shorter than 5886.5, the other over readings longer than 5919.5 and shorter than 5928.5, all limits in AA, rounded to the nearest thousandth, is 0.055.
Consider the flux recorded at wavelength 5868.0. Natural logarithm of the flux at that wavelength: 2.62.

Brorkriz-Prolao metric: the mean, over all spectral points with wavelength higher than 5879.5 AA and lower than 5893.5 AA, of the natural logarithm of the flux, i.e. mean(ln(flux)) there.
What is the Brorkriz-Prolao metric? 2.212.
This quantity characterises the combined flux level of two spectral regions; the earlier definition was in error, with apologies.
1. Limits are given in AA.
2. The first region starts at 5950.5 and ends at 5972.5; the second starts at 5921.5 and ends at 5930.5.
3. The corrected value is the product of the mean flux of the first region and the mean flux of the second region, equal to 212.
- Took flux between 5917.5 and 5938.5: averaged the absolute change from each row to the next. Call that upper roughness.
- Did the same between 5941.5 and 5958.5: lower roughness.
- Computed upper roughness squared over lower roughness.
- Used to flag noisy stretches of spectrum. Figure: 0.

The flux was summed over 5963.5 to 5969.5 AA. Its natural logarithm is 4.51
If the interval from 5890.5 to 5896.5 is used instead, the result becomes 3.77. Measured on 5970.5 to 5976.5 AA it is 4.50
